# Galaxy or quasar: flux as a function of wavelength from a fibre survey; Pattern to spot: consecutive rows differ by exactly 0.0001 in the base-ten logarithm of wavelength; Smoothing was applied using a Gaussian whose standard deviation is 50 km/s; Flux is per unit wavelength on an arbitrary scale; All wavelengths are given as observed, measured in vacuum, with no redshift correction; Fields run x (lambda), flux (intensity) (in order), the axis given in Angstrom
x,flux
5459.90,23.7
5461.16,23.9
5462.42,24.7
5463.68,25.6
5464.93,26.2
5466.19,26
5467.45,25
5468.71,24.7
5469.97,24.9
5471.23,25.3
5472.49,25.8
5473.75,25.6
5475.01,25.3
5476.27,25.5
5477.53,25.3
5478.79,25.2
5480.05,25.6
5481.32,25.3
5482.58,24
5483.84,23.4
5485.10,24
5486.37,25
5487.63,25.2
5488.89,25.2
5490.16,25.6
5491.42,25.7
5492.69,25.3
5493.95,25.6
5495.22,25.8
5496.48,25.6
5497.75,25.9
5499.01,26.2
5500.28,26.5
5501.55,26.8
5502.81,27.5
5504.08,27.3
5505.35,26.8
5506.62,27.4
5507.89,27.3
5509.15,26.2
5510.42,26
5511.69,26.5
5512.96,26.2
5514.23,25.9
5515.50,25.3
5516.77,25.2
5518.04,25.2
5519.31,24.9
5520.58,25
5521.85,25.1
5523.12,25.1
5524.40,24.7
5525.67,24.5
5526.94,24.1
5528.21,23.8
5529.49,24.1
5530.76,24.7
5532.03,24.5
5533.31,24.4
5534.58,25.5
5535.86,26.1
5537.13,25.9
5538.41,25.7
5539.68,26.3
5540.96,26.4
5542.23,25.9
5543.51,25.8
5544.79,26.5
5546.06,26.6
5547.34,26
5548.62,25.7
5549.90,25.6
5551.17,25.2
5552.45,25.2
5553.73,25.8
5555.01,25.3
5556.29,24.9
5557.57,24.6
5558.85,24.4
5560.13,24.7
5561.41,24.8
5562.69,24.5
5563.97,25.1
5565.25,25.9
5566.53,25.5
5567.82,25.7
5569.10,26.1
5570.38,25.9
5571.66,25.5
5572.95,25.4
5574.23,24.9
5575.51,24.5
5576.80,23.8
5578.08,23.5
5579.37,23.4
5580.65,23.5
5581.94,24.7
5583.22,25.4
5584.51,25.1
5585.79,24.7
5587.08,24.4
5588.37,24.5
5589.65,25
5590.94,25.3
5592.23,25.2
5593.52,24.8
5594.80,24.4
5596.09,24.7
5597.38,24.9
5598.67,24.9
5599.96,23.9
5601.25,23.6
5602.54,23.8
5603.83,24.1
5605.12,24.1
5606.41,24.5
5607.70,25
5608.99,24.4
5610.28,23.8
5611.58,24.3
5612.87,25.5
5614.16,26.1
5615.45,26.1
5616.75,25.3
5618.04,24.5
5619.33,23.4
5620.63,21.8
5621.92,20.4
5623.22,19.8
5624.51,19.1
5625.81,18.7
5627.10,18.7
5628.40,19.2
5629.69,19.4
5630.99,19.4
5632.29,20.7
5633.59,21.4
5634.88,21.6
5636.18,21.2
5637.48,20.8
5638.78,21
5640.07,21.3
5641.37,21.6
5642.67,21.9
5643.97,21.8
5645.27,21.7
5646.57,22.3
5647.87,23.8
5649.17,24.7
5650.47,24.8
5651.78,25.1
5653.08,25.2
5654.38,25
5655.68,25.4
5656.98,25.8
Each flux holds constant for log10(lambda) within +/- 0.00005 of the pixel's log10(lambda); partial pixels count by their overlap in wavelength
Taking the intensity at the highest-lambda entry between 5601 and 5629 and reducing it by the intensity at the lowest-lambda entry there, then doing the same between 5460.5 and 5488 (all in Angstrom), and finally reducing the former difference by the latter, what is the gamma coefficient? -5.7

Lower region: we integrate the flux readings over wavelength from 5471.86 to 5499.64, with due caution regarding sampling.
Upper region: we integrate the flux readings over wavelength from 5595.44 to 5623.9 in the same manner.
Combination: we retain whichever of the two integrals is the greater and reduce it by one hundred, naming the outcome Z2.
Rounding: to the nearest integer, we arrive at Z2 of 602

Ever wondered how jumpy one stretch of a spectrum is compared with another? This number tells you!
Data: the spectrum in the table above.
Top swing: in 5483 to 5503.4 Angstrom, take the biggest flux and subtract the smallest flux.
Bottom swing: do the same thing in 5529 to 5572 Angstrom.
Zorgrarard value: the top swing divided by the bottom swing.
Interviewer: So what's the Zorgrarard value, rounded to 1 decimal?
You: 1.6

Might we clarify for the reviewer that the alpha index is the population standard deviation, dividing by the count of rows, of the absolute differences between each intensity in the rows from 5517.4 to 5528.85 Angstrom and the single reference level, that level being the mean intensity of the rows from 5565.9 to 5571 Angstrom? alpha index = 0.46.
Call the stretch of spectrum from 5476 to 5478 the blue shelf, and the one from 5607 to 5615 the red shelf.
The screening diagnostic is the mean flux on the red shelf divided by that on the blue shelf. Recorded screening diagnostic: 0.98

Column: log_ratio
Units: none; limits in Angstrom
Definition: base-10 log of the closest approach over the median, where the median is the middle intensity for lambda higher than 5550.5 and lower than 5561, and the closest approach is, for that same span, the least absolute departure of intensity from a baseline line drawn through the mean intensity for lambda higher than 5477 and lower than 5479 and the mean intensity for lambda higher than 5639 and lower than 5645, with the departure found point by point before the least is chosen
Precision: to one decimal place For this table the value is -1.4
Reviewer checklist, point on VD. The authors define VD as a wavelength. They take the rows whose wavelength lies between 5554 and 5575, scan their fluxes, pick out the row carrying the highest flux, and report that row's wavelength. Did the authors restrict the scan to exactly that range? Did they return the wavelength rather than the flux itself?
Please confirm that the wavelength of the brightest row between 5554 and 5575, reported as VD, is 5569.10 Angstrom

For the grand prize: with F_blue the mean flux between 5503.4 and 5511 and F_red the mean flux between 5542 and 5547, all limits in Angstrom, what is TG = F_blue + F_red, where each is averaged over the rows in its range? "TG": 53.0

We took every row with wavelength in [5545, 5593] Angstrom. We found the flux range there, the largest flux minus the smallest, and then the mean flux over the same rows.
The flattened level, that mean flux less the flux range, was 21.8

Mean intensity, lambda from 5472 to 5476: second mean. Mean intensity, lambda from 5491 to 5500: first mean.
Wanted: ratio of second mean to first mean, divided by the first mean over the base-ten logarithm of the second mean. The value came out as 0.054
